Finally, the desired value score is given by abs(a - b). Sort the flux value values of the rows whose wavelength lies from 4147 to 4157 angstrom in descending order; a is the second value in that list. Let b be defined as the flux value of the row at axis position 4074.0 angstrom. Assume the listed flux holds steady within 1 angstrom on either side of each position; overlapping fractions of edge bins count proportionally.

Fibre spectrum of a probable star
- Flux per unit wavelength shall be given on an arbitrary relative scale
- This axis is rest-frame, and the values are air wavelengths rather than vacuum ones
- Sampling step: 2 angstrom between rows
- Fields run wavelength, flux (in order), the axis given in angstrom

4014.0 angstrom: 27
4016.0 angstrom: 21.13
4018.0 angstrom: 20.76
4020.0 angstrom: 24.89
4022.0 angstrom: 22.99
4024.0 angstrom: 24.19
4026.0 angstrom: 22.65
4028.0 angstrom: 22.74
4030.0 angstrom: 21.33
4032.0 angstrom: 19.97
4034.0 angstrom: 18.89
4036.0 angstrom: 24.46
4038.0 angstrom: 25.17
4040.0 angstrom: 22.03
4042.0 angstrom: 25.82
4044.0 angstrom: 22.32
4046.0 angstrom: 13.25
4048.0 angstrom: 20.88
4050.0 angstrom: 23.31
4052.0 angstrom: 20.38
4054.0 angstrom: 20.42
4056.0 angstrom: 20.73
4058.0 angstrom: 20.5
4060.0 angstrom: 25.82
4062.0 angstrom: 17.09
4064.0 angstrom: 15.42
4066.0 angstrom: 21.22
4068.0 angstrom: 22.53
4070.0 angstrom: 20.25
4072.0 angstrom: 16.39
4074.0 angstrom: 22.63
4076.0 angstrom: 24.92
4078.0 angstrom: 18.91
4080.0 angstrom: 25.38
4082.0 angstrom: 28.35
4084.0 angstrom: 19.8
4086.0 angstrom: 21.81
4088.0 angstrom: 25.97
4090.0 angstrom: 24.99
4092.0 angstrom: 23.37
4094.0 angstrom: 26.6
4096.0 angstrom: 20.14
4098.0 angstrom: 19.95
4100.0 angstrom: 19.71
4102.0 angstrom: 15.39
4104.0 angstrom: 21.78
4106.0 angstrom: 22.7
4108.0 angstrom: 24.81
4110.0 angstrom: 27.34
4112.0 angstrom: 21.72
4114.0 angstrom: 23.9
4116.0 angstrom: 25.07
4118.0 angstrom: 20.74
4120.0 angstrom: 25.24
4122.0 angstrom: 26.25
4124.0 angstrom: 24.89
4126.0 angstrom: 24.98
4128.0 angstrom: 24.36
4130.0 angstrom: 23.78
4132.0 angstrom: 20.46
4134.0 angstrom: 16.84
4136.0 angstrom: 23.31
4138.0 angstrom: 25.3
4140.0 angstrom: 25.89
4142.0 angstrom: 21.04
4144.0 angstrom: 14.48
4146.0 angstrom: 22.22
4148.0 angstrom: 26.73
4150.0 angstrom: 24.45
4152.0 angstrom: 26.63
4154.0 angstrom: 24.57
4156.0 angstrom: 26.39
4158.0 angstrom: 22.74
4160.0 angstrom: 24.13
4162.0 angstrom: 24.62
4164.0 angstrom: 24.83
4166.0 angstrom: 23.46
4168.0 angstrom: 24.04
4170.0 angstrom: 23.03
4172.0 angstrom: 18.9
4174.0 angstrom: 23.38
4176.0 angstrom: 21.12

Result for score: 4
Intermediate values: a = 26.63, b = 22.63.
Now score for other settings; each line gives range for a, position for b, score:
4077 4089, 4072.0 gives 10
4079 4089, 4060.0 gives 0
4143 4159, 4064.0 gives 11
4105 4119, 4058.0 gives 5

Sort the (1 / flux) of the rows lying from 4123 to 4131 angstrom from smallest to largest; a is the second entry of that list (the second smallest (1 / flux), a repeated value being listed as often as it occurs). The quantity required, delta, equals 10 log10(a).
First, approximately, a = 0.040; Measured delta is -14.0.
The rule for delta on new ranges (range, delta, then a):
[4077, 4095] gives -14.2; 0.038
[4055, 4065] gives -13.2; 0.048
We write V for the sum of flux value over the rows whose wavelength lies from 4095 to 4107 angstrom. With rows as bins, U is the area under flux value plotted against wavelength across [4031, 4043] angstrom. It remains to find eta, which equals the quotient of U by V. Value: 2.3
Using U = 273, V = 120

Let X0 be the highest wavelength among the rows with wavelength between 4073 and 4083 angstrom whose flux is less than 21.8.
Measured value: 4078.0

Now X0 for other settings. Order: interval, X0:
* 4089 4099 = 4098.0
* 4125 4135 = 4134.0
